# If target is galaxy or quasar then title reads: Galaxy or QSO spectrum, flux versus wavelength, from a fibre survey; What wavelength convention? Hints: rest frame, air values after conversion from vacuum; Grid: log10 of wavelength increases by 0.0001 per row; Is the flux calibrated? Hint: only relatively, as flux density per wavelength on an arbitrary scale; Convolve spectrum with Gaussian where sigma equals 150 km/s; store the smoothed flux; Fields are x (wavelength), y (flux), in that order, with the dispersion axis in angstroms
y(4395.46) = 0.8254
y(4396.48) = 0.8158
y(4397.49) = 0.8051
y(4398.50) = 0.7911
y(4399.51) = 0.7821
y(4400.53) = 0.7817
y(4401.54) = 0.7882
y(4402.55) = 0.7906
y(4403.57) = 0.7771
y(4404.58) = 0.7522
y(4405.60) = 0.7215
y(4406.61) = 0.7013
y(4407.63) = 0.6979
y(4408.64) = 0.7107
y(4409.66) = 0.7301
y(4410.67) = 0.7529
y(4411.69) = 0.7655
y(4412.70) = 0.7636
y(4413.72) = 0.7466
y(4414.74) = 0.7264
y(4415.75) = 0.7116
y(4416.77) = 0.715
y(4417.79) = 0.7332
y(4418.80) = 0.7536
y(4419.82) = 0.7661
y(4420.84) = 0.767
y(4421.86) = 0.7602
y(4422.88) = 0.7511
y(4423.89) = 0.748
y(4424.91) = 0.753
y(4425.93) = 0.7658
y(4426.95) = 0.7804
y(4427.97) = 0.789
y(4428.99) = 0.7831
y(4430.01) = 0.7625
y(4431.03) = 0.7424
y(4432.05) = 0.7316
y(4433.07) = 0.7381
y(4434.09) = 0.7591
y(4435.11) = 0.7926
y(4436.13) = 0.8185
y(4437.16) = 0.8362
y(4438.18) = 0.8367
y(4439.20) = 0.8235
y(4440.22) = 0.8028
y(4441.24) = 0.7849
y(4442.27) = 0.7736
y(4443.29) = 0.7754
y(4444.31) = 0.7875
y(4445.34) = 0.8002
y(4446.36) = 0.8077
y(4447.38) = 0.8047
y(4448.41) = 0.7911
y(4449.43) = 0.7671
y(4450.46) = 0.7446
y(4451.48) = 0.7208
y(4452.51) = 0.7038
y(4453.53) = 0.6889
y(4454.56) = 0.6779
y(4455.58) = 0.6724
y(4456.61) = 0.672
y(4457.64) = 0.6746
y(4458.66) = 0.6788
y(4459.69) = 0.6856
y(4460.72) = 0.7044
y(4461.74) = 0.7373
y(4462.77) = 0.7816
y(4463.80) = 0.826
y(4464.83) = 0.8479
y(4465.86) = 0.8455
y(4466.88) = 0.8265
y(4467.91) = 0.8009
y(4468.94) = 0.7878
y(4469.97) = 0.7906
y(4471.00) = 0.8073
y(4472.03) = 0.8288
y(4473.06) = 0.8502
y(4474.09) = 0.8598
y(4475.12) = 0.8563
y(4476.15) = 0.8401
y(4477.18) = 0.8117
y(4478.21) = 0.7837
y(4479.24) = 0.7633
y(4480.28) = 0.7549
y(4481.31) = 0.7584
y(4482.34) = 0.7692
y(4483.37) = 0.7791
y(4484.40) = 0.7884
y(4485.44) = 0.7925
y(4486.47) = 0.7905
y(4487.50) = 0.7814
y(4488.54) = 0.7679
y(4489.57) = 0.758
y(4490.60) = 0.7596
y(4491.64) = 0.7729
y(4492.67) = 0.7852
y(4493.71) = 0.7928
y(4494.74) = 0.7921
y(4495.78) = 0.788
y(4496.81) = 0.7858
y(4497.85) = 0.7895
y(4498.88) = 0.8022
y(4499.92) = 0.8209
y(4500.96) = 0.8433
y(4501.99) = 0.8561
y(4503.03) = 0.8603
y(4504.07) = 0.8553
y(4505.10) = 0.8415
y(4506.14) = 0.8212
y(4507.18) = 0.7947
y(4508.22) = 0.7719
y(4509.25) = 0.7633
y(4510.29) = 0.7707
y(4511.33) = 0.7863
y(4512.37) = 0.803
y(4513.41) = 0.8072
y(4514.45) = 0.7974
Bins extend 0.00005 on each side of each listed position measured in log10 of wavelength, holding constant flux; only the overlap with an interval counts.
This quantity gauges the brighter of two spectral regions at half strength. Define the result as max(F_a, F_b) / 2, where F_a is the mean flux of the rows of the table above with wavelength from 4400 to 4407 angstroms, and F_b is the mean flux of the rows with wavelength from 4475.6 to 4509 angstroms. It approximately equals 0.398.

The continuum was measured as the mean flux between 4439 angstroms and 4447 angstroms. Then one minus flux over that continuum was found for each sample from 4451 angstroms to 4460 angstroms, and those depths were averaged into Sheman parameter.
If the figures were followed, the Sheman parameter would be 0.136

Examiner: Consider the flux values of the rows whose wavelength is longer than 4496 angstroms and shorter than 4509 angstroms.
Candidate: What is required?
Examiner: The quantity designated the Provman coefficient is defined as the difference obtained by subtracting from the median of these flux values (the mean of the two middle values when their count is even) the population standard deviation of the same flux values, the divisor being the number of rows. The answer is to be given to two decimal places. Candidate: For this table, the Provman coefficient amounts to 0.79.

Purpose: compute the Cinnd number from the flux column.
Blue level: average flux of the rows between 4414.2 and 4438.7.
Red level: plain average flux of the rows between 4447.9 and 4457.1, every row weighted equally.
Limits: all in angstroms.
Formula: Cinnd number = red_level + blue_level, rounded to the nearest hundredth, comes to 1.48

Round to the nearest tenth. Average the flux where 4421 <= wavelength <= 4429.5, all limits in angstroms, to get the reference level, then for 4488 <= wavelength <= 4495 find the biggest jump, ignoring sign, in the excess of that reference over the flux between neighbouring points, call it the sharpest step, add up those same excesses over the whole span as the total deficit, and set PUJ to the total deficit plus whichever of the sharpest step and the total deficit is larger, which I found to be -0.1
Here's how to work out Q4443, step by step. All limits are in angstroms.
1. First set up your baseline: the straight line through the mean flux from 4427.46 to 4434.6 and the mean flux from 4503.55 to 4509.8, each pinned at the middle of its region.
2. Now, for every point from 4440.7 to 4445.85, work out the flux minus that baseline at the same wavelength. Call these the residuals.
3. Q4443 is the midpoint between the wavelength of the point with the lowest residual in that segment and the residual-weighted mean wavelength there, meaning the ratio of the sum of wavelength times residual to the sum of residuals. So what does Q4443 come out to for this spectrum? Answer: 4443.0 angstroms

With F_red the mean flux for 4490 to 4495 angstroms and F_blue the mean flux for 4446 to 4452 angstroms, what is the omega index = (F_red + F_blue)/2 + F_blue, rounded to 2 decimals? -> 1.55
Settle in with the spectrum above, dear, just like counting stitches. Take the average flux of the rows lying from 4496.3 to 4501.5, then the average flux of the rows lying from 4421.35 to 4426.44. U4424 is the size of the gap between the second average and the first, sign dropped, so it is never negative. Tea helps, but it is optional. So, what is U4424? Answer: 0.053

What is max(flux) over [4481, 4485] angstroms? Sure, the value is 0.7884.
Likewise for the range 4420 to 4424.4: 0.767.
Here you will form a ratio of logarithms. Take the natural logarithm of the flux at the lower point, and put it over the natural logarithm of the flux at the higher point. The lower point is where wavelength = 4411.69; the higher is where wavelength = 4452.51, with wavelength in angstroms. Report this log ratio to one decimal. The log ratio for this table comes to 0.8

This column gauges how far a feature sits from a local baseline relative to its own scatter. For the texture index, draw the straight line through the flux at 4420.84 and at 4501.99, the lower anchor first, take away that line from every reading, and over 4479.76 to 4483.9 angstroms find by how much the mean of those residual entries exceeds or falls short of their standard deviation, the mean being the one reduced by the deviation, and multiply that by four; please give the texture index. -0.31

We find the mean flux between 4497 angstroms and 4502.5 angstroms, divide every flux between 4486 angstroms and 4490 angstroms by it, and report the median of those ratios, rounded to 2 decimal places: 0.94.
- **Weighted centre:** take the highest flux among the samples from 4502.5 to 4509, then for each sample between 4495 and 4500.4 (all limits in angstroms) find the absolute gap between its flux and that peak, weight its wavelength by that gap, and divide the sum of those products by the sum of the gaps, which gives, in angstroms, 4497.6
